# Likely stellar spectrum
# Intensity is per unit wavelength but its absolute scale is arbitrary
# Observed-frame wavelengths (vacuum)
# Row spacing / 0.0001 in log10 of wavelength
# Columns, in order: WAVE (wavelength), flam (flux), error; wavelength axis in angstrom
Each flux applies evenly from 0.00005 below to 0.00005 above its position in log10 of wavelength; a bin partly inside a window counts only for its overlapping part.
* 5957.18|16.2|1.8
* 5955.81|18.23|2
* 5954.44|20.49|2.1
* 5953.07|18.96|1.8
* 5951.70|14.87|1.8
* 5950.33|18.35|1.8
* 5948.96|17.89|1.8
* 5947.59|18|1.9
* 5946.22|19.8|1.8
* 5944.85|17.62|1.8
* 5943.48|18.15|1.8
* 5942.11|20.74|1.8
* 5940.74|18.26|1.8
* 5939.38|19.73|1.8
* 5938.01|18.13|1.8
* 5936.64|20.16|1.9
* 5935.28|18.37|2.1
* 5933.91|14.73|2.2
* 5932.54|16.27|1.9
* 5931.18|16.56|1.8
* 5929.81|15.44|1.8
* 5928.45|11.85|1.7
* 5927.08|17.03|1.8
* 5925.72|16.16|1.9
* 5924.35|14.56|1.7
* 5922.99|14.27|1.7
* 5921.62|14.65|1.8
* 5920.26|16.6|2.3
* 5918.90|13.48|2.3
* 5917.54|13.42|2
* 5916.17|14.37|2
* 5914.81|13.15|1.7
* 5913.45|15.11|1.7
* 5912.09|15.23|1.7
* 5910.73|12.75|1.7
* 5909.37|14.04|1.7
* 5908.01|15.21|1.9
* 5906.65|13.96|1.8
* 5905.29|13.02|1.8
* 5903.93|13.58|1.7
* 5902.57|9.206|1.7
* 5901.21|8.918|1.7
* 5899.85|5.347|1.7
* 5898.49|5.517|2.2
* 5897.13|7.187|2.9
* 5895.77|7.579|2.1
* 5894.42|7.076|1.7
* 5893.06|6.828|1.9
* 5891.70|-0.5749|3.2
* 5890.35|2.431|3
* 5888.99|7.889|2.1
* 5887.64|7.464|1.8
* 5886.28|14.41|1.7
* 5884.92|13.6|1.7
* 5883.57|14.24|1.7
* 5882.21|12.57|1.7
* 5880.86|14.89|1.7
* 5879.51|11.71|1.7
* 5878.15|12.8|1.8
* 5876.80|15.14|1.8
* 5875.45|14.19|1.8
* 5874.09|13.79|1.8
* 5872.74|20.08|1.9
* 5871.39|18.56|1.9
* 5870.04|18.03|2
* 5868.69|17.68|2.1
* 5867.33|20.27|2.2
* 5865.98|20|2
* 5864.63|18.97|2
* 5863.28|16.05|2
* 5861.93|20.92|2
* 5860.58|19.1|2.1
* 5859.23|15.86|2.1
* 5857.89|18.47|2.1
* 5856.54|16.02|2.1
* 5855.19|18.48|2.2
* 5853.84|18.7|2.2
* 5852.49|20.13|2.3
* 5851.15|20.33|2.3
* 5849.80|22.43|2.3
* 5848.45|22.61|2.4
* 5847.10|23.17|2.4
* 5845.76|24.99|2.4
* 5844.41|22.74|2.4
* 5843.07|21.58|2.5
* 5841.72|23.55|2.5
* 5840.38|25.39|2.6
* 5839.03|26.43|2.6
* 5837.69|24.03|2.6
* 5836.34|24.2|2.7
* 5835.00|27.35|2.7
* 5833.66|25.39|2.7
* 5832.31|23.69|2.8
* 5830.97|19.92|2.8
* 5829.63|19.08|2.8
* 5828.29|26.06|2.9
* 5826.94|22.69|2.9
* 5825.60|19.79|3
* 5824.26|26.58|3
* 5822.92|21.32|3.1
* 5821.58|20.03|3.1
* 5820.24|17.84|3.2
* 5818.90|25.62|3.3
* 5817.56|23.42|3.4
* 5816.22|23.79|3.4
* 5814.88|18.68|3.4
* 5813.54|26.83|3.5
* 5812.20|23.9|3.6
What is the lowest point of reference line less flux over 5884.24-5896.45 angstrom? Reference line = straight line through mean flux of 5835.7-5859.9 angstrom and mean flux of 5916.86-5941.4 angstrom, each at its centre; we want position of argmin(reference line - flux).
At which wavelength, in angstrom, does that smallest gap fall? 5886.28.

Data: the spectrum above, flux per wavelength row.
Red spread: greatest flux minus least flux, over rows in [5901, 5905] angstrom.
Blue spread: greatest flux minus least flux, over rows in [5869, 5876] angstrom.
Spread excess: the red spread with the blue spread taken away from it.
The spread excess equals -2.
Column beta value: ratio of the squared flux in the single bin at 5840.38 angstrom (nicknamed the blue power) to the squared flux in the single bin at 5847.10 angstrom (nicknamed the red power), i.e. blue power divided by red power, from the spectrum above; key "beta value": 1.2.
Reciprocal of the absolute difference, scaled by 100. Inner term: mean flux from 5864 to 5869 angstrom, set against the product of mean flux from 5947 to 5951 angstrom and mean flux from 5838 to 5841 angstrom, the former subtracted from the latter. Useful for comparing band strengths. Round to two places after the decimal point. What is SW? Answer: 0.22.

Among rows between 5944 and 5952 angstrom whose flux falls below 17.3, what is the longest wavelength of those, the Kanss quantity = 5951.70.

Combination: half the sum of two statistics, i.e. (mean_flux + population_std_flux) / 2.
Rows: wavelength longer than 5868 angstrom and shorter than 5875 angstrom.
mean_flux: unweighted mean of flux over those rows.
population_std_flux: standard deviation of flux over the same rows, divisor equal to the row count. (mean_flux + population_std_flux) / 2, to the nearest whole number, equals 10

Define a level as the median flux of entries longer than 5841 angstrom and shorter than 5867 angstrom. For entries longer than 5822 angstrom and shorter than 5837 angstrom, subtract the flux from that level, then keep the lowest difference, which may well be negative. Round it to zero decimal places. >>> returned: -7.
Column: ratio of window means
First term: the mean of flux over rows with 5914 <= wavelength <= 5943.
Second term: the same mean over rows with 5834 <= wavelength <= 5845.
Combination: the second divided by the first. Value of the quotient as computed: 1.5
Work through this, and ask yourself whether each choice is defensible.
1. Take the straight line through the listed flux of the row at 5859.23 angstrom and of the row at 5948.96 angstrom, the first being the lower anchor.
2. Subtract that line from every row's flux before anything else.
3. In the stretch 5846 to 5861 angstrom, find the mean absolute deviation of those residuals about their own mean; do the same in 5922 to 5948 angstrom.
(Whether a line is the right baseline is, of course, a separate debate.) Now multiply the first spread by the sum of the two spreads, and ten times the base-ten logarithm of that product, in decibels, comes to 8.9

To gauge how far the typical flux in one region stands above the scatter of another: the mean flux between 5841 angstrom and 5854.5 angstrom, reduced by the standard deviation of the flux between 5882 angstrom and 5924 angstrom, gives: 18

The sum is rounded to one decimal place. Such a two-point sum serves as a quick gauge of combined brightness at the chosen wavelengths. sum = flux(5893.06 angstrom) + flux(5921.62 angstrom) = 21.5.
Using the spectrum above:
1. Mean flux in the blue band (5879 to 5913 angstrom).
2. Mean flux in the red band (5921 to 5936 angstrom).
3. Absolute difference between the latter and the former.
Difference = 5.3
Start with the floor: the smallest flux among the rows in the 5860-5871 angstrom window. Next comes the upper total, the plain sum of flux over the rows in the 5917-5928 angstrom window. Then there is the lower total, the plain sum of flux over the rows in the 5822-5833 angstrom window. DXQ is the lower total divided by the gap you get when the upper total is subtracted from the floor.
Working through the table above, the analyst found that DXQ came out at -1.7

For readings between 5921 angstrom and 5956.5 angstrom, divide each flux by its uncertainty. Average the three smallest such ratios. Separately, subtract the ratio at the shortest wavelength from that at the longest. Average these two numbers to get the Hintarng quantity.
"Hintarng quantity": 4.1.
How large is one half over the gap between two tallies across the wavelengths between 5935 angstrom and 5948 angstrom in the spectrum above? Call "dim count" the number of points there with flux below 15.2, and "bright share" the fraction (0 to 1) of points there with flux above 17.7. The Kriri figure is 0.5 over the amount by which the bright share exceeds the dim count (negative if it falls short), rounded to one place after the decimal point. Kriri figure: 0.6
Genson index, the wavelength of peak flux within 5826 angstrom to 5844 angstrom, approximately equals 5835.00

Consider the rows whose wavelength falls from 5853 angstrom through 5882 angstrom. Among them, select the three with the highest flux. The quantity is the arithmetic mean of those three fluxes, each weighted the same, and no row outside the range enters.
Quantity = 20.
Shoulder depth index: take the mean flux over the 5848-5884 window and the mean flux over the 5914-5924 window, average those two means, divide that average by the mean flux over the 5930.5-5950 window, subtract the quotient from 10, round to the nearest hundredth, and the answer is 9.13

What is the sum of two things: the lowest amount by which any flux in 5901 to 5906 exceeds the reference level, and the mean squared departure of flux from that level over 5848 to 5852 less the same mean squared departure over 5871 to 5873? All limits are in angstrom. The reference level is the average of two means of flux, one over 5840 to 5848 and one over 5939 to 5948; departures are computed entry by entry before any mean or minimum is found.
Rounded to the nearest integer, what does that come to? -15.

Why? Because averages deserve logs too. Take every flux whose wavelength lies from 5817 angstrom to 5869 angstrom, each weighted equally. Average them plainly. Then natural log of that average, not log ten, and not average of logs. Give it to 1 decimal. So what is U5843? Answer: 3.1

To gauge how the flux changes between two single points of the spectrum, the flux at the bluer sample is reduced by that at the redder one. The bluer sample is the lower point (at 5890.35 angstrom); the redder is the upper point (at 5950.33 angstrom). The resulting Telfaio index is -15.9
